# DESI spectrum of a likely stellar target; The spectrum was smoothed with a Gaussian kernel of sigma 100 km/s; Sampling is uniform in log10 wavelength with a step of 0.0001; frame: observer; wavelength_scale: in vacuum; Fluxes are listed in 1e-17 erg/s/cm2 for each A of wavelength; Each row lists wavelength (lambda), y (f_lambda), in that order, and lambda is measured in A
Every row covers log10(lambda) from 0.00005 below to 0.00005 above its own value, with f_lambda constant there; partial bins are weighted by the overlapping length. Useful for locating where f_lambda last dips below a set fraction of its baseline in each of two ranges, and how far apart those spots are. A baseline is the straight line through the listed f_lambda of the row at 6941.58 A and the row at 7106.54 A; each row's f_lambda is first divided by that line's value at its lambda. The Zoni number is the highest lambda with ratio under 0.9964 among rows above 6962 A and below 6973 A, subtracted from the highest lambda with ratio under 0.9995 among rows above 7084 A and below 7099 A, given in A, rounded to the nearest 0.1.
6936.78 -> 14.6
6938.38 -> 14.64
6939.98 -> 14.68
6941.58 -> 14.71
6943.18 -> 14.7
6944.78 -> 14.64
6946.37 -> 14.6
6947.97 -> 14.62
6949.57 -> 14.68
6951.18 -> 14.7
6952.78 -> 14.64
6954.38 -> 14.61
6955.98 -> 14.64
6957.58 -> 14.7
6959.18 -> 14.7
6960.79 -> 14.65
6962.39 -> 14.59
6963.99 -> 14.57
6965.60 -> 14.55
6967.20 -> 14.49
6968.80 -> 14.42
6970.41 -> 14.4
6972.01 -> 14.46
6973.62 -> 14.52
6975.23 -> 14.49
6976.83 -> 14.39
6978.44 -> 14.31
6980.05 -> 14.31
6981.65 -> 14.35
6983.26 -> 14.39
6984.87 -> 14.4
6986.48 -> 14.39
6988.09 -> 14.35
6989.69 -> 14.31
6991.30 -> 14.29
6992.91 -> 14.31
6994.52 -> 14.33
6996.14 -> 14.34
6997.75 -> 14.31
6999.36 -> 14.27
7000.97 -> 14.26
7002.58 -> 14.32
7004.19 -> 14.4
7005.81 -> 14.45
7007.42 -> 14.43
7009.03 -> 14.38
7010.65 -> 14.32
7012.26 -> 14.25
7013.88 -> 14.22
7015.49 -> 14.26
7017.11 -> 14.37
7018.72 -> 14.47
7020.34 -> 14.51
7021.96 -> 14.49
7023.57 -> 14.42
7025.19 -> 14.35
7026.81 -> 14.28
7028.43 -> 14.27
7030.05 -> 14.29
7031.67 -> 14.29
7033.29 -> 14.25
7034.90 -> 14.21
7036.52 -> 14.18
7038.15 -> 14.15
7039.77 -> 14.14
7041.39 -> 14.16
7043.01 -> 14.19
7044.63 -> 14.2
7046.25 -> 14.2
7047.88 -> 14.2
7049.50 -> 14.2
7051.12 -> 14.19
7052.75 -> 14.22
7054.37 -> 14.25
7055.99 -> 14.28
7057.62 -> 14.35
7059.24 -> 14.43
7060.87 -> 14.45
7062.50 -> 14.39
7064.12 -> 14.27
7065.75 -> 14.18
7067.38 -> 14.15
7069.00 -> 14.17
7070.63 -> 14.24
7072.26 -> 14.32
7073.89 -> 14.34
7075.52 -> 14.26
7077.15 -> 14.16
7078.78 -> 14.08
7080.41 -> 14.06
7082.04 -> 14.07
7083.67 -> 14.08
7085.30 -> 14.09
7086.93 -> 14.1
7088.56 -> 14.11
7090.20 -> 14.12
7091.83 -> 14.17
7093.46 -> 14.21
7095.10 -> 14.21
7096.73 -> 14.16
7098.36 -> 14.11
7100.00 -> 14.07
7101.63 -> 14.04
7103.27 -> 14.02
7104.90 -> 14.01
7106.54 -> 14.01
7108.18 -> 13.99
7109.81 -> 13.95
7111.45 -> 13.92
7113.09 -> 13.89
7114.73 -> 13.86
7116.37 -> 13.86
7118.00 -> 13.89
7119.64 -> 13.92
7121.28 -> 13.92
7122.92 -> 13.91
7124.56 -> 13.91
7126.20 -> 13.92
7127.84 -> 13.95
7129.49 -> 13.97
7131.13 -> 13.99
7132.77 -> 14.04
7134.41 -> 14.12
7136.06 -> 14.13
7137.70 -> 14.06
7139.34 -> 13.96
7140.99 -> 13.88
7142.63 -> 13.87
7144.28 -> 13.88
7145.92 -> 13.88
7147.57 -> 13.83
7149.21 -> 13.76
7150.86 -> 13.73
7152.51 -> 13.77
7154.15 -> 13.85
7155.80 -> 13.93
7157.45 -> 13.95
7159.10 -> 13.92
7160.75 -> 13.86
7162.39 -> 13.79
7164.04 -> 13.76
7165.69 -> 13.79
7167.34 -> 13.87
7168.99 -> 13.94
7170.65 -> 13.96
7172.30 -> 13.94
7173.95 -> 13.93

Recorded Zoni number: 113.3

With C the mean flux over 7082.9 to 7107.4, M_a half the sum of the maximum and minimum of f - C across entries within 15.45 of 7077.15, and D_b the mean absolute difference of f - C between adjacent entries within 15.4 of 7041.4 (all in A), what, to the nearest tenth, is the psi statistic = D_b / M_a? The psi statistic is 0.2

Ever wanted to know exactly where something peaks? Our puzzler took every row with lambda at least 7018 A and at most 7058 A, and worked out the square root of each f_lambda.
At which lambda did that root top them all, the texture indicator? 7020.34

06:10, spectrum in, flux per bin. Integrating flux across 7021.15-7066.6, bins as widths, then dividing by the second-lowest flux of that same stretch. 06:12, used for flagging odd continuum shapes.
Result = 46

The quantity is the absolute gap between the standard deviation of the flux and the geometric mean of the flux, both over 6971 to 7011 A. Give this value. 14.3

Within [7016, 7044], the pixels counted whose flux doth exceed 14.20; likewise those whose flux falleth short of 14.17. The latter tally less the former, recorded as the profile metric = -9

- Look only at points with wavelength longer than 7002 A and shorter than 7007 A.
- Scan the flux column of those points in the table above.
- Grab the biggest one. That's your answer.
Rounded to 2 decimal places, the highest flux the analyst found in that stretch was 14.45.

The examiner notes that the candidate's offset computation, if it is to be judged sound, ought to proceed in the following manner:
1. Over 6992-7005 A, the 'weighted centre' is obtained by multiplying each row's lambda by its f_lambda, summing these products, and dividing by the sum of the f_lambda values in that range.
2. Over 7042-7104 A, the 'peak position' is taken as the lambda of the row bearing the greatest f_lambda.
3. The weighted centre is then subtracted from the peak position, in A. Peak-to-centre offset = 62.3 A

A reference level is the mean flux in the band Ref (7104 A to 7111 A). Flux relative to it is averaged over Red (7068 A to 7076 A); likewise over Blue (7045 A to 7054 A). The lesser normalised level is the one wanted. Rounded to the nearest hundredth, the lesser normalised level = 1.02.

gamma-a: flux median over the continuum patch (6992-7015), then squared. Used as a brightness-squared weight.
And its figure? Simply 205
